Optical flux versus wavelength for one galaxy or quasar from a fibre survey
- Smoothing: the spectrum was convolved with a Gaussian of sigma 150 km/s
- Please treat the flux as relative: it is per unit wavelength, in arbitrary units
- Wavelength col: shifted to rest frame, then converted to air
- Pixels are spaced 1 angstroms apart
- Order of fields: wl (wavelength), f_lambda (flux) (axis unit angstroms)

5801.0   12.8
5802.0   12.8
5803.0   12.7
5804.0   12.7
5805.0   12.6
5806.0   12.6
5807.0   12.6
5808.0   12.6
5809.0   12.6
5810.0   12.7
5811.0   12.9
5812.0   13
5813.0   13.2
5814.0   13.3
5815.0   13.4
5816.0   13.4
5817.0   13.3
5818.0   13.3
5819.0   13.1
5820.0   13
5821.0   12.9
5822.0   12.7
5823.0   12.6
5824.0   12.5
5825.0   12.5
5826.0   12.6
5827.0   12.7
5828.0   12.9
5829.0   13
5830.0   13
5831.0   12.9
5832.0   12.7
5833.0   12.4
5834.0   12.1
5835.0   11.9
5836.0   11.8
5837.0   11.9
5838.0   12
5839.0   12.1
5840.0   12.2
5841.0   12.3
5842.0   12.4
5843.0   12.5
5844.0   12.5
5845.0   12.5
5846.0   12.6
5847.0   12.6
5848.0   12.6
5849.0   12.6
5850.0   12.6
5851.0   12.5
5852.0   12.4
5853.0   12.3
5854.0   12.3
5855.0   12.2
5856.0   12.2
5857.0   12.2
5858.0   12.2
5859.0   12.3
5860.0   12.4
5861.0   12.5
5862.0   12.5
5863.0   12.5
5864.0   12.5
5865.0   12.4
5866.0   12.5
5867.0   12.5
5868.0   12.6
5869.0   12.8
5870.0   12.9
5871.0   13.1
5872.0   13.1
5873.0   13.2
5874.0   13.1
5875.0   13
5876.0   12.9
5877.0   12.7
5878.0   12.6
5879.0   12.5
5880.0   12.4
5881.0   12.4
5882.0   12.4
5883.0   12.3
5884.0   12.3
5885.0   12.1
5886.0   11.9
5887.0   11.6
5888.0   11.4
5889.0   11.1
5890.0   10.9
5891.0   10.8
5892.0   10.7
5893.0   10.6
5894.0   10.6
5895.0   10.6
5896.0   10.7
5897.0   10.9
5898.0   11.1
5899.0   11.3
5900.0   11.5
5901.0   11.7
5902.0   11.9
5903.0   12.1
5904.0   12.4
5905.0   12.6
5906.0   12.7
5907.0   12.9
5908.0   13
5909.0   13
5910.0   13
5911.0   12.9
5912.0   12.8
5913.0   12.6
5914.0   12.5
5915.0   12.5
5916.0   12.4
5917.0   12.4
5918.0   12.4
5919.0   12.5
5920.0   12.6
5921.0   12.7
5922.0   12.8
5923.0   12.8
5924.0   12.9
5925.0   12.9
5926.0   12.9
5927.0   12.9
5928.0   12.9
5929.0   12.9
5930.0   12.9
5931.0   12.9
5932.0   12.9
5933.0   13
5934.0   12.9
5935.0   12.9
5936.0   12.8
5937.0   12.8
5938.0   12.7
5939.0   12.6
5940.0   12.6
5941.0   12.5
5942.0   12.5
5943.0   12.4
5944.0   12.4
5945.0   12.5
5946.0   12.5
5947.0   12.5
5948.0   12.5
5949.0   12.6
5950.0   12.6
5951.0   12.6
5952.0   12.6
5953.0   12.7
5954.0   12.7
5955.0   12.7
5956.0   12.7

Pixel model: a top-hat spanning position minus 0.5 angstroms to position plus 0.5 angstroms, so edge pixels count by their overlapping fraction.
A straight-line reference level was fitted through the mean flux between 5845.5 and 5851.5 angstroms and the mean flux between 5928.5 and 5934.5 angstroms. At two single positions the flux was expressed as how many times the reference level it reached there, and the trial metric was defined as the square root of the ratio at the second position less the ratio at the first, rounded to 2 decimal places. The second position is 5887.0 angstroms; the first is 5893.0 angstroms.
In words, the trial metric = 0.28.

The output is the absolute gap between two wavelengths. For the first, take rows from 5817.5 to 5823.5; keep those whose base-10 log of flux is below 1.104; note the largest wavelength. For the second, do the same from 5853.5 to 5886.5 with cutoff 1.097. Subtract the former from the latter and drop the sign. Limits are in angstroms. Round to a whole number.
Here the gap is 63 angstroms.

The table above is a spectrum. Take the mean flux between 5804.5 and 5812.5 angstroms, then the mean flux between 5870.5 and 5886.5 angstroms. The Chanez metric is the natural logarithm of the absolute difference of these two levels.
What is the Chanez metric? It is -2.6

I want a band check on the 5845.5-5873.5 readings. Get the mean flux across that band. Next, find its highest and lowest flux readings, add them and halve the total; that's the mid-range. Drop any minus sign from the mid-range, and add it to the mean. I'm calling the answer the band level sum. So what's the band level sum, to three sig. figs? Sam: 25.2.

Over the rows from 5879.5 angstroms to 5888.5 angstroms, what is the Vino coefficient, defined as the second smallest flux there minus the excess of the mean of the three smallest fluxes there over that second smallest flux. 11.6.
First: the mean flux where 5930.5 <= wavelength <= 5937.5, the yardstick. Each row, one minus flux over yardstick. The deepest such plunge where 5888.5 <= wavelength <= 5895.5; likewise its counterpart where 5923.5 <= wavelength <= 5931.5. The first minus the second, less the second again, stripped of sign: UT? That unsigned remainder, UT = 0.18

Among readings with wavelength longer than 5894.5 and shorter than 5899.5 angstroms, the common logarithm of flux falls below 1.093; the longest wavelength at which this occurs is 5899.0 angstroms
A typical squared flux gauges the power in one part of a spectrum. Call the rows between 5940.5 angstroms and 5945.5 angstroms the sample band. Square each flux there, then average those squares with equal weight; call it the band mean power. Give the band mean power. 155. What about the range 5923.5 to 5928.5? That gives 166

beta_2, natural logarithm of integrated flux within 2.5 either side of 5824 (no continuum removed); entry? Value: 4.14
